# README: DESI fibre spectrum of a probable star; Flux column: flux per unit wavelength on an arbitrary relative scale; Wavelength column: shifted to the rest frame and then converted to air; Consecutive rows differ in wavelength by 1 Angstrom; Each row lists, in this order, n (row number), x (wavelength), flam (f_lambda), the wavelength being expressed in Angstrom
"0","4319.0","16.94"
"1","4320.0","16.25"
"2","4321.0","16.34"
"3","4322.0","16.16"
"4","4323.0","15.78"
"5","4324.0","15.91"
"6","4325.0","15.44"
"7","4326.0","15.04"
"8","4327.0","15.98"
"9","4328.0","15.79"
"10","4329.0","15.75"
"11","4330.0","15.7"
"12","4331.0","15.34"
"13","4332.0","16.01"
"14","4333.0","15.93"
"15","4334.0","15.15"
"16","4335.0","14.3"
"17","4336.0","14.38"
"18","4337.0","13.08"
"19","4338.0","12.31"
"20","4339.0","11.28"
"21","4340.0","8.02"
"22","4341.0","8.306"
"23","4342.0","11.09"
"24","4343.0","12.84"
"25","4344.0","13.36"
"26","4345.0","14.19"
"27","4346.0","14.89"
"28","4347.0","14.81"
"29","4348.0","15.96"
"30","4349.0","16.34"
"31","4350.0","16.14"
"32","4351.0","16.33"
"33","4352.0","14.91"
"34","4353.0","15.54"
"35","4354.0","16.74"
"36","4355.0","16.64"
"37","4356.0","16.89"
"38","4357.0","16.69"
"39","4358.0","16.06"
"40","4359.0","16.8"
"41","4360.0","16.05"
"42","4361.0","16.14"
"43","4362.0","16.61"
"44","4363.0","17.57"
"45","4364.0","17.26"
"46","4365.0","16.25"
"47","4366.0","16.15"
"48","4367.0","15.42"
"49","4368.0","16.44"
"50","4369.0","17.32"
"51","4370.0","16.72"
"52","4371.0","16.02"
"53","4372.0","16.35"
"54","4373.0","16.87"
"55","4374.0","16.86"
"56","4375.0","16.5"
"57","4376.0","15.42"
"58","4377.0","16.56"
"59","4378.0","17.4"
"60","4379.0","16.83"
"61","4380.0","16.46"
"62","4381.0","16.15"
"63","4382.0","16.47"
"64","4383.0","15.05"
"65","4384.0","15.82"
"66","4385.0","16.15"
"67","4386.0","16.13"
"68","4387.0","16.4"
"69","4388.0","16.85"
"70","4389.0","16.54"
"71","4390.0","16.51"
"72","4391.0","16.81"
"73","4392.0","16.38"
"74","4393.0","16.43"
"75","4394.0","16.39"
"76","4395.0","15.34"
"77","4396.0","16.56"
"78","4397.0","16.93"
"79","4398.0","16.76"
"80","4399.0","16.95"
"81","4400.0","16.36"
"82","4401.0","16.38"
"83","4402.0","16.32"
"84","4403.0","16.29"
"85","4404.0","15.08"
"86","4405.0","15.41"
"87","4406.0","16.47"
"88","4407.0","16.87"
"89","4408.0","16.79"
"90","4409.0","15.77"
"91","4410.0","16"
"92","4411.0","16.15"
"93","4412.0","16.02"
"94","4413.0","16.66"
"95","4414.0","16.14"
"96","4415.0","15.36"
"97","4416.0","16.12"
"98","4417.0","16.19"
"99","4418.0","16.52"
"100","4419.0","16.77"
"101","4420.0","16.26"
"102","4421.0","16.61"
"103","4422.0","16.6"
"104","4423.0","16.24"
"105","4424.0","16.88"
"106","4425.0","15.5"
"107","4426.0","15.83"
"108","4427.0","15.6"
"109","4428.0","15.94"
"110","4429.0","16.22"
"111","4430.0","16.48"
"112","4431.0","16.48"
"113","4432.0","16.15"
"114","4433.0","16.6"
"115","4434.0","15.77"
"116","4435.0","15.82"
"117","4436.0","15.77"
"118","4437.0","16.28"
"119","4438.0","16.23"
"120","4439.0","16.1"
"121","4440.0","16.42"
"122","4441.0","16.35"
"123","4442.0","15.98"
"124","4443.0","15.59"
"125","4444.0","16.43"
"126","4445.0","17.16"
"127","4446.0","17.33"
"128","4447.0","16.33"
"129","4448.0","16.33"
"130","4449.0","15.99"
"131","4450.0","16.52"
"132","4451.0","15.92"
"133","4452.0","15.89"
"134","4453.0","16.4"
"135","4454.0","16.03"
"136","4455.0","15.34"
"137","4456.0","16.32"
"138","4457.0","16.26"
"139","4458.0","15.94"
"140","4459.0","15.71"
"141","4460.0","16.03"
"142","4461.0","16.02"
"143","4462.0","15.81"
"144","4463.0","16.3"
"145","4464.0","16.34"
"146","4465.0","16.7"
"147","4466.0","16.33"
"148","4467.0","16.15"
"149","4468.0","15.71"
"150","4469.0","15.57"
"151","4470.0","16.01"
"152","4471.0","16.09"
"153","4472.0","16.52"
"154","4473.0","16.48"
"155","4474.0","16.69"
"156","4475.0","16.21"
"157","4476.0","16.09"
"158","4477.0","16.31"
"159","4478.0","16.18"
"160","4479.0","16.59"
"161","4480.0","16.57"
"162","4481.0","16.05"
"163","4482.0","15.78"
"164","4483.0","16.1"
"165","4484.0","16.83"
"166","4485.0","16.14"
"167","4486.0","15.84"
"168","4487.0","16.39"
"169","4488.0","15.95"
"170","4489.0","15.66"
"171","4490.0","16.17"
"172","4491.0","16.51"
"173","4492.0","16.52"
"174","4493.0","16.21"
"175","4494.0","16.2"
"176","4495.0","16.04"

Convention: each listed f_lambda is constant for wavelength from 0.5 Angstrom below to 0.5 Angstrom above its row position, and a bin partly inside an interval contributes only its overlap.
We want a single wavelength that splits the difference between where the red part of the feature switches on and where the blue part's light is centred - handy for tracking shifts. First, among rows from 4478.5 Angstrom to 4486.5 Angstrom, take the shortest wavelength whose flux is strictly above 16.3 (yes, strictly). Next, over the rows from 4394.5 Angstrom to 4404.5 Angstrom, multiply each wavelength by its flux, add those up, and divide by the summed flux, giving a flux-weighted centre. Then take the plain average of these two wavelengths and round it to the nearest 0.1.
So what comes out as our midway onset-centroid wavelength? 4439.2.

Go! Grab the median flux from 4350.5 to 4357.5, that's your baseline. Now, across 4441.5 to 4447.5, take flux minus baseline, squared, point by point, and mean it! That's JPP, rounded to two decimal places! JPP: 0.40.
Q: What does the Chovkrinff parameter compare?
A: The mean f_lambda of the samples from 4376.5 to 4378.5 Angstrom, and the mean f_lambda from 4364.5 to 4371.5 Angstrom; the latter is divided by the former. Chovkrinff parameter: 0.96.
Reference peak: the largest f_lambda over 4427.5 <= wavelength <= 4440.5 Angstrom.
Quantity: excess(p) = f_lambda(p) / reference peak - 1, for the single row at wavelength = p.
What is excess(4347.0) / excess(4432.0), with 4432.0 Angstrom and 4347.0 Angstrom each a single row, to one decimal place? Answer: 4.0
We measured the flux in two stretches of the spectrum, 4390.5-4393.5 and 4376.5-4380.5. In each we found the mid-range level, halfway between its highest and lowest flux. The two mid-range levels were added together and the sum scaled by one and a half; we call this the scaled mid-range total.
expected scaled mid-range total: 50.3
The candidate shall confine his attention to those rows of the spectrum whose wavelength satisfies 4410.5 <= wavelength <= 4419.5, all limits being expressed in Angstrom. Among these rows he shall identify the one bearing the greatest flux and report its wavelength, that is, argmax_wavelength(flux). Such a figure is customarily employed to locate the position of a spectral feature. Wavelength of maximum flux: 4419.0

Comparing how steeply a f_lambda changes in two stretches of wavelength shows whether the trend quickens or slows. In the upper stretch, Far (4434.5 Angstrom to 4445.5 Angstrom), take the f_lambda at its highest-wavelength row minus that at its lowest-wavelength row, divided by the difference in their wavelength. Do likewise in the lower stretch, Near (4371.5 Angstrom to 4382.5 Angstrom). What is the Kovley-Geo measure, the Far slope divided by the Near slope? 11.2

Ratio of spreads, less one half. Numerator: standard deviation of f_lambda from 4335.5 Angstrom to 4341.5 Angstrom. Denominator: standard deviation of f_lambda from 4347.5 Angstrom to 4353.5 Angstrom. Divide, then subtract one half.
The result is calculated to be 4.15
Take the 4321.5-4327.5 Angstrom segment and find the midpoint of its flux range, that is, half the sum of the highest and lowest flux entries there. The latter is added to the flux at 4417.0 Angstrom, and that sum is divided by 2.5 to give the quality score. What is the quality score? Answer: 12.7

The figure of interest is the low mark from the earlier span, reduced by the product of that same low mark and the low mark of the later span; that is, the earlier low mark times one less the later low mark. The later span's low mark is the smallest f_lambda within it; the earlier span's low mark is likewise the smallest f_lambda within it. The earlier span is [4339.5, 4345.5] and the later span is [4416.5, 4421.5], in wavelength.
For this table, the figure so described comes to -122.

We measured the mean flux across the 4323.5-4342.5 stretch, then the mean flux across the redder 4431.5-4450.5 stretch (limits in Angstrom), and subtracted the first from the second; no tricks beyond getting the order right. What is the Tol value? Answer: 2.3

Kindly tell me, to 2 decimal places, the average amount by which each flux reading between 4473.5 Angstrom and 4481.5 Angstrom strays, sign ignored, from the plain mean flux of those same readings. 0.21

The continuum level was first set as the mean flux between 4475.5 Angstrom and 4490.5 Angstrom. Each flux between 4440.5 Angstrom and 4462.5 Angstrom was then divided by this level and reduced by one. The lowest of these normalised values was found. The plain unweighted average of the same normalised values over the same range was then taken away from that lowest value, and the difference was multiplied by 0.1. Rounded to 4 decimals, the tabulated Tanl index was -0.0051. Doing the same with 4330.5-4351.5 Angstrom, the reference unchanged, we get -0.0358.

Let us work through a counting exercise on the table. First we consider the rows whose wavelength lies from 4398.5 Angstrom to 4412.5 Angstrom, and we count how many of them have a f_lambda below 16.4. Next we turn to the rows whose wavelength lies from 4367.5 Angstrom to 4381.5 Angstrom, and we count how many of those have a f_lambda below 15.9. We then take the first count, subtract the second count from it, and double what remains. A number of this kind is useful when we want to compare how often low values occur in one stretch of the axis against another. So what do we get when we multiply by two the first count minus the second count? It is 18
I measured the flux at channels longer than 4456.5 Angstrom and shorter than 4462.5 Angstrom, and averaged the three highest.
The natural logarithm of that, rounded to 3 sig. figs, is 2.78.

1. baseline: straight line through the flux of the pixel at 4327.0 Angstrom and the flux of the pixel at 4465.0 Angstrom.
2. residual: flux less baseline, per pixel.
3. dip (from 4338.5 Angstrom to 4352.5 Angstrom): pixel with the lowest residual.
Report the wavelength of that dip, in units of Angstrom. 4340.0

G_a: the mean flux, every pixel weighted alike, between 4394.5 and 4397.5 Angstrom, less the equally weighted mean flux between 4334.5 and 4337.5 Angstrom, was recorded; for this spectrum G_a 2.4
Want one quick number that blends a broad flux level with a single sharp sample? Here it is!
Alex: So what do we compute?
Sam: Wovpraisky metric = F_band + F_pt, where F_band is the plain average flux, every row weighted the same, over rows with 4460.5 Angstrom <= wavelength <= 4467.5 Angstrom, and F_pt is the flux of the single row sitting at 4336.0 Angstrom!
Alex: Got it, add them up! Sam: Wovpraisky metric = 30.6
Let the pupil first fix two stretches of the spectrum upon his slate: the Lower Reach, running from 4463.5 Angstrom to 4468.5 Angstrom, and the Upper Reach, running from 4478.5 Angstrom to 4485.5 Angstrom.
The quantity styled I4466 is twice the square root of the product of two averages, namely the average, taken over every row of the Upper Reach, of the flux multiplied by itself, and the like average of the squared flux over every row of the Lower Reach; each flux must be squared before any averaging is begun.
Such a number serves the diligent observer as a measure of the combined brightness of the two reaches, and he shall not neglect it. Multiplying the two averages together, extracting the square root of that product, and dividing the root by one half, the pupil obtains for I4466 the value 530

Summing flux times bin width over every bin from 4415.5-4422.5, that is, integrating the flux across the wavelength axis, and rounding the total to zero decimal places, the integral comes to 115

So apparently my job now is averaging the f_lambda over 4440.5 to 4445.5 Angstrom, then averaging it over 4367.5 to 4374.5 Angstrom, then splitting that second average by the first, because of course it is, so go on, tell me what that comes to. 1.02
